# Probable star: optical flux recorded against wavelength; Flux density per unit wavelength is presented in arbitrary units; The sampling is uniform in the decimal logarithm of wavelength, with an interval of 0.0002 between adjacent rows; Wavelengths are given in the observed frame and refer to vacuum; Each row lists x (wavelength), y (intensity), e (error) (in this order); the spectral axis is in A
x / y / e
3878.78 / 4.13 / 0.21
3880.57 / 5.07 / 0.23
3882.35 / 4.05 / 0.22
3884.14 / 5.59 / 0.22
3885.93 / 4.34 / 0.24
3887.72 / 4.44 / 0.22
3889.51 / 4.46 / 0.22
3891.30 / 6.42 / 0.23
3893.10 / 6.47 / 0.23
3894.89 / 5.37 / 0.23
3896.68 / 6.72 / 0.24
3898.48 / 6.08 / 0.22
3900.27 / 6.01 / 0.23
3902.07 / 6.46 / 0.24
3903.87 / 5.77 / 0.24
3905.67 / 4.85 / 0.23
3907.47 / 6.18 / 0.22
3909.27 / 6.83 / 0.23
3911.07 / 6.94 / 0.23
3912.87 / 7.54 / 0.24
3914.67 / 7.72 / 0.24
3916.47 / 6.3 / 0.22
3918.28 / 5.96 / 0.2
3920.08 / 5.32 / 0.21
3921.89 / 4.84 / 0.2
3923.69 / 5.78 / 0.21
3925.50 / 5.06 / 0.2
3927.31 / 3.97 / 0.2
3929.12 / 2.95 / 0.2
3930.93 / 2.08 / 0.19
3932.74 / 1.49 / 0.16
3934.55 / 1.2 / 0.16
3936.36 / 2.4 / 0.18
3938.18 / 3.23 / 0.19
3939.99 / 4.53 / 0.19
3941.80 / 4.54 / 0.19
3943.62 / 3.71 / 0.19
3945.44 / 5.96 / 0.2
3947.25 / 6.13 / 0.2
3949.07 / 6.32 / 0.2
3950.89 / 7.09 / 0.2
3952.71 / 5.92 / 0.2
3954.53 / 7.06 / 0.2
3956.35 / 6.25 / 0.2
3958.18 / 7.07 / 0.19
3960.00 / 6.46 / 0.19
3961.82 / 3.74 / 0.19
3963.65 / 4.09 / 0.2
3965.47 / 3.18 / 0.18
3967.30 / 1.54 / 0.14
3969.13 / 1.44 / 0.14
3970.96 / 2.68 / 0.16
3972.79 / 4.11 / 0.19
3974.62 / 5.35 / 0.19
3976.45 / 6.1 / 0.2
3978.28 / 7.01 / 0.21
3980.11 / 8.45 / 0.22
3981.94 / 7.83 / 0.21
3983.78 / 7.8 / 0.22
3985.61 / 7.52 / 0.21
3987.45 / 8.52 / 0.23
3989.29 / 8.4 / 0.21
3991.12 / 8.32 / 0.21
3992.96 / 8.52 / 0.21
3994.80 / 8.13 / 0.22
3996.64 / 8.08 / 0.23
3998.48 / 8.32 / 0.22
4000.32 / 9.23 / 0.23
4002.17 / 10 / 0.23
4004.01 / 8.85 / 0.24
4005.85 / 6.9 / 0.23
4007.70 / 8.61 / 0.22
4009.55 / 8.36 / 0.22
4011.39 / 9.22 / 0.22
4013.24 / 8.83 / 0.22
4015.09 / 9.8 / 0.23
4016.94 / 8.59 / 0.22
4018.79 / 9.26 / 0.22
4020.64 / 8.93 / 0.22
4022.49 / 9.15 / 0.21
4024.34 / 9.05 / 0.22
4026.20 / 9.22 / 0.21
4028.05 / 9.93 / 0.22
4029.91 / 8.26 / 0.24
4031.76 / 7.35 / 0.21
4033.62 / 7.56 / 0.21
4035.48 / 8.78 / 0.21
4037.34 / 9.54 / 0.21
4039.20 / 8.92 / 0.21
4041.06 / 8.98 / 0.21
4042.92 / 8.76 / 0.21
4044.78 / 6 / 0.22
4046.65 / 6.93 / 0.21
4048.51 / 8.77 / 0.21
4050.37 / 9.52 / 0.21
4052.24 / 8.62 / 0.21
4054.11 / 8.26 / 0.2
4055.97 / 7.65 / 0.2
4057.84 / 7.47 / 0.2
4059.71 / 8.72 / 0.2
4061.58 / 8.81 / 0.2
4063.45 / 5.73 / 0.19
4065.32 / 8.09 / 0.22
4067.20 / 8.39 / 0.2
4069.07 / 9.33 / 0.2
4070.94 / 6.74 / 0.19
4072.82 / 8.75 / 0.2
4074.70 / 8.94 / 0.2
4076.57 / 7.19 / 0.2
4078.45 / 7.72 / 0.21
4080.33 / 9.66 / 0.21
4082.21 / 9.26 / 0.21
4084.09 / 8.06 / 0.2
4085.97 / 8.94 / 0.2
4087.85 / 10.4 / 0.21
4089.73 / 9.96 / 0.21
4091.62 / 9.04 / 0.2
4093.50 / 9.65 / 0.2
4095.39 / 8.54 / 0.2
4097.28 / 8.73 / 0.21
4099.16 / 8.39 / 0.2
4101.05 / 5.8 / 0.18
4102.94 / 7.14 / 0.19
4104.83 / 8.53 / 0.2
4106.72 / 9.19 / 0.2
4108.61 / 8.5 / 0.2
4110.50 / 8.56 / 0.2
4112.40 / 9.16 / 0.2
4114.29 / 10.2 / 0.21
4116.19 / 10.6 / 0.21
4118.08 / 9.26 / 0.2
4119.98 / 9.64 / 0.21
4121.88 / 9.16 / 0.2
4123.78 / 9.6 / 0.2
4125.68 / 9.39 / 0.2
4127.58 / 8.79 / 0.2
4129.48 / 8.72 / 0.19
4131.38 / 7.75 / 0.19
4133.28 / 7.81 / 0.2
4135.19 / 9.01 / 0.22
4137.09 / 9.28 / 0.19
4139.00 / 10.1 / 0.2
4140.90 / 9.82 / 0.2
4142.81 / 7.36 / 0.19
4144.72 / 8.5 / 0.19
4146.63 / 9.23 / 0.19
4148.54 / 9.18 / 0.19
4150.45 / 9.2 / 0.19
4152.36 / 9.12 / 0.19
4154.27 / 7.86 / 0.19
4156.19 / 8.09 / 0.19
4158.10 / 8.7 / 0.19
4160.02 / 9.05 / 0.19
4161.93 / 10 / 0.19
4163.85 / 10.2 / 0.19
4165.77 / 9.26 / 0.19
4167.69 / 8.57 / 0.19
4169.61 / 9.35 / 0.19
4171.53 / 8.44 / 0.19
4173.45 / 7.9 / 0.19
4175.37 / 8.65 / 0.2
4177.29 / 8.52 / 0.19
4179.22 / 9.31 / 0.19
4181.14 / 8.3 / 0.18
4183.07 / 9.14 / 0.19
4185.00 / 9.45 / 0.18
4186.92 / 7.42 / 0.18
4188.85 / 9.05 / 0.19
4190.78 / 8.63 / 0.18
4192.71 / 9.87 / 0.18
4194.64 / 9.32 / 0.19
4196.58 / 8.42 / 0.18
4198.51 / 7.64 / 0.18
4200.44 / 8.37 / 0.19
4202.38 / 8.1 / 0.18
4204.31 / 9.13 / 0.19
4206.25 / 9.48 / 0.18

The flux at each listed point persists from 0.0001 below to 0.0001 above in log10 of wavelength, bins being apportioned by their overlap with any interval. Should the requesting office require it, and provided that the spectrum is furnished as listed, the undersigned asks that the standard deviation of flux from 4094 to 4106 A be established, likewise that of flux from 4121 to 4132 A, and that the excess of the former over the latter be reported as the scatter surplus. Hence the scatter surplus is 0.5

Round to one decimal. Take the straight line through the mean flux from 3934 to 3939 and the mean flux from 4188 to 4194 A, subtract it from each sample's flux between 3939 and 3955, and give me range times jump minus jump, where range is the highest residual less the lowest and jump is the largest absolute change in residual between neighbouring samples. 4.8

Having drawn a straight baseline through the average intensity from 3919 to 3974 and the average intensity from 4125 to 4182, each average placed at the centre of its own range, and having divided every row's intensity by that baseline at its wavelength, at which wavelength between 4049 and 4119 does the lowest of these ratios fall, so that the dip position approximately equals 4101.05 A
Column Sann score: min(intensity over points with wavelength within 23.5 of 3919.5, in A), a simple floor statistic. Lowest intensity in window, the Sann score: 1.2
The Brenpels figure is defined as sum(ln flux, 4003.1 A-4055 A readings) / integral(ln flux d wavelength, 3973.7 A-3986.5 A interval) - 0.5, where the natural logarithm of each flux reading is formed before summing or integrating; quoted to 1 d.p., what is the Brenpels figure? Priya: 1.9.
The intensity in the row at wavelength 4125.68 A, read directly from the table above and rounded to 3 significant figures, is 9.39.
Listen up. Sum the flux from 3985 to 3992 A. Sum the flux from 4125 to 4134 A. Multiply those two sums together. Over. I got 1391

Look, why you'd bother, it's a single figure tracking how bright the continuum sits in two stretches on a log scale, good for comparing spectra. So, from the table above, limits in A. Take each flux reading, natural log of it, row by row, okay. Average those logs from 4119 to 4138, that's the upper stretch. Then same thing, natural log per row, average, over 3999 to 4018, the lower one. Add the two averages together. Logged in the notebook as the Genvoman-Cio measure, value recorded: 4.36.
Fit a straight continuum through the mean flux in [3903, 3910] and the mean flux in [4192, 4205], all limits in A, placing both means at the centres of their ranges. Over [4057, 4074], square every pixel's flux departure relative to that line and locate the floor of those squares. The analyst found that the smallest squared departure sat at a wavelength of 4057.84 A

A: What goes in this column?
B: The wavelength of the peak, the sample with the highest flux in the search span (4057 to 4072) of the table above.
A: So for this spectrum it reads 4069.07 A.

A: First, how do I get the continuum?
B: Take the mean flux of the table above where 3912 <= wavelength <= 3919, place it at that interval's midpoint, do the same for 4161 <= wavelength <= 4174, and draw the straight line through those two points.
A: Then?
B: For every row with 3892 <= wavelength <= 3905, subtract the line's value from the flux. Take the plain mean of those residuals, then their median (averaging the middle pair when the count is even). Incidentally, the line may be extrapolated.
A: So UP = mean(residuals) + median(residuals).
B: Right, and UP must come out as -1.3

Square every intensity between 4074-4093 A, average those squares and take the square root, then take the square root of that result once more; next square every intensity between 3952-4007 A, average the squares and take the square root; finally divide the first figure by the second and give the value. 0.43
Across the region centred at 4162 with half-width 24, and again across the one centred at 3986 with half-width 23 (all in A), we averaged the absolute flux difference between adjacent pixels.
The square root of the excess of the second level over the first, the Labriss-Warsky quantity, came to 0.36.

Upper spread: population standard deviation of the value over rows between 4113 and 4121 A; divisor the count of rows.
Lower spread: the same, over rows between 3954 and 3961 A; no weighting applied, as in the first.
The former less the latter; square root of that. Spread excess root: 0.39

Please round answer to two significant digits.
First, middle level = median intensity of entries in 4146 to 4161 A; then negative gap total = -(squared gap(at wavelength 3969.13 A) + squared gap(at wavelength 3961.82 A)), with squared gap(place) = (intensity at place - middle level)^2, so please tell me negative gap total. -87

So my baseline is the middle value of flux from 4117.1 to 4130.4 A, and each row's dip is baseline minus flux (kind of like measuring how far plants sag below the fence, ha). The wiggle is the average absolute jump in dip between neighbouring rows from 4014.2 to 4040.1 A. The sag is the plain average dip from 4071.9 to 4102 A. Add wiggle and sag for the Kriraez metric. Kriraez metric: 1.25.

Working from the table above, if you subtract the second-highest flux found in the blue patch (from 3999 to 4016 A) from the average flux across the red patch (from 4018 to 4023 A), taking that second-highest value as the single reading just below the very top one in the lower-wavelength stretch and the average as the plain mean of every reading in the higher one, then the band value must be -0.7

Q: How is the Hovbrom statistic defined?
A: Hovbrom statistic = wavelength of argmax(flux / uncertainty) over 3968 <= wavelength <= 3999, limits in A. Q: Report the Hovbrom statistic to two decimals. 3992.96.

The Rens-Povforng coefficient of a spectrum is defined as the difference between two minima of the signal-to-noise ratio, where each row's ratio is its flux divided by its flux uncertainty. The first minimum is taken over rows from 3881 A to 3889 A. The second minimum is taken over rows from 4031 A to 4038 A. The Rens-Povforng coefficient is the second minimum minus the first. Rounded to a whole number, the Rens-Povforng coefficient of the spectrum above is 17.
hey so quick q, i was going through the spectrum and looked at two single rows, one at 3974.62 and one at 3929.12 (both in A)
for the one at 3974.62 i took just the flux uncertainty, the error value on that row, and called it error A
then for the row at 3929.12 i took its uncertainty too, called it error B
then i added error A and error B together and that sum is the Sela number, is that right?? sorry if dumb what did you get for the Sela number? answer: 0.390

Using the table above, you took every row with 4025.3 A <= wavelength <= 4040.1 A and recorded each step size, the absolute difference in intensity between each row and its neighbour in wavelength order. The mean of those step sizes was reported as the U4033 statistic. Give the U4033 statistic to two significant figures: 0.87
